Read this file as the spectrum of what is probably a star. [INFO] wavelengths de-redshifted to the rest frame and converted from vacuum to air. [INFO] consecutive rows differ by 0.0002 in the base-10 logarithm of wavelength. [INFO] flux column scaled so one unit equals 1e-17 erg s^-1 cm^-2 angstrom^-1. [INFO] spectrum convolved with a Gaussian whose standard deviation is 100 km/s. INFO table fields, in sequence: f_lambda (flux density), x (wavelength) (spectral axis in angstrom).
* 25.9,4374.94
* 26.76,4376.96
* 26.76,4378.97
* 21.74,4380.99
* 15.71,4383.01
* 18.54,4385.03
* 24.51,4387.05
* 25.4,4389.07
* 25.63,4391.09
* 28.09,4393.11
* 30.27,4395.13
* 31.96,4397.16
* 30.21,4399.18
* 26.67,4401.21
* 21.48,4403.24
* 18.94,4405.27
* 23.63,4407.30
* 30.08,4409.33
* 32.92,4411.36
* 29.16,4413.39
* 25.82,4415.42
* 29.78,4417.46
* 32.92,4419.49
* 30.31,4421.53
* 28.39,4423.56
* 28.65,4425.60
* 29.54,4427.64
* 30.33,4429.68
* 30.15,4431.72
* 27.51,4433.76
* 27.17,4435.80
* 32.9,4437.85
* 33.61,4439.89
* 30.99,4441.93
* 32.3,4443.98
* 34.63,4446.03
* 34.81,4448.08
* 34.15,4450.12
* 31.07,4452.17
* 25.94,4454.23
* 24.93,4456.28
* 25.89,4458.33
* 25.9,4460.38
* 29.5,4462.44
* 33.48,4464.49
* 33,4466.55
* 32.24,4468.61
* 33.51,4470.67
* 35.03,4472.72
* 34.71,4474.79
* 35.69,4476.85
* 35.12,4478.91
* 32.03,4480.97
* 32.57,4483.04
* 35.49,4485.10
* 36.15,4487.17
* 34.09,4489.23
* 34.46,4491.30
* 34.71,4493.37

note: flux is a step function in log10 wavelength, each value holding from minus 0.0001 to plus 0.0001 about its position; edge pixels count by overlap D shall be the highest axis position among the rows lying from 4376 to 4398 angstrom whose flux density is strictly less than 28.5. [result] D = 4393.11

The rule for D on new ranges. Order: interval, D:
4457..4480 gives 4460.38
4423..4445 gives 4435.80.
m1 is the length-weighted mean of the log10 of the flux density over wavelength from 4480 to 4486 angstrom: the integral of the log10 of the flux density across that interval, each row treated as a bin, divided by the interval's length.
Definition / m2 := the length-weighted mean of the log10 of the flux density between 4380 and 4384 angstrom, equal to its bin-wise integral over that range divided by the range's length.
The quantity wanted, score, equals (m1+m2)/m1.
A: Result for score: 1.83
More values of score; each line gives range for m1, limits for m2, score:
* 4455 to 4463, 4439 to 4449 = 2.07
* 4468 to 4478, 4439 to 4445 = 1.98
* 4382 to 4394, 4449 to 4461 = 2.07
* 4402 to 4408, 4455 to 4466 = 2.09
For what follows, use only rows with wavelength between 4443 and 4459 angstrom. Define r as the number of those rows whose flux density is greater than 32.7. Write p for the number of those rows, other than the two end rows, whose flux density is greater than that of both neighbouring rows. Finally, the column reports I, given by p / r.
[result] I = 0.33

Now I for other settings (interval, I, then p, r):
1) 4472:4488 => 0.17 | 1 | 6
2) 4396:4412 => 0.00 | 0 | 1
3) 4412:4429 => 1.00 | 1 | 1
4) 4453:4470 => 0.50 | 1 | 2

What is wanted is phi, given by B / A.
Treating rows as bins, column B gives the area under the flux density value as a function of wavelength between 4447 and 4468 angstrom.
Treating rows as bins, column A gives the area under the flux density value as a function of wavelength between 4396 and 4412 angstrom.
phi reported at 1.5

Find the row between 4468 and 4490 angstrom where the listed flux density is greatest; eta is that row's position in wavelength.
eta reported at 4487.17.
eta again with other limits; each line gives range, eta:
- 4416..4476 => 4472.72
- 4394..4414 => 4411.36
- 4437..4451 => 4448.08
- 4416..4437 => 4419.49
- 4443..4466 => 4448.08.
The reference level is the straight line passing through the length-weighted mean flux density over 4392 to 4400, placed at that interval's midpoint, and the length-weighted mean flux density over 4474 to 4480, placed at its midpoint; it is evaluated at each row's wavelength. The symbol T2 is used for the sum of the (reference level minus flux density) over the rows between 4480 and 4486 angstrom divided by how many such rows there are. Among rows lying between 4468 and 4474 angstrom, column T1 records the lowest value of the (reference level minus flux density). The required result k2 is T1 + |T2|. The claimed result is 2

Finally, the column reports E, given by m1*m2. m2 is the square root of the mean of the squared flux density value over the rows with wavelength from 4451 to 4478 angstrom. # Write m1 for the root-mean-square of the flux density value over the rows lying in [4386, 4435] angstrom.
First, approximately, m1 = 28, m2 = 31.1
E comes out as 877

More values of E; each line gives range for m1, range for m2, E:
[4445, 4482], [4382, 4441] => 893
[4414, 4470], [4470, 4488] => 1048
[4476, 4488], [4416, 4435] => 1028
